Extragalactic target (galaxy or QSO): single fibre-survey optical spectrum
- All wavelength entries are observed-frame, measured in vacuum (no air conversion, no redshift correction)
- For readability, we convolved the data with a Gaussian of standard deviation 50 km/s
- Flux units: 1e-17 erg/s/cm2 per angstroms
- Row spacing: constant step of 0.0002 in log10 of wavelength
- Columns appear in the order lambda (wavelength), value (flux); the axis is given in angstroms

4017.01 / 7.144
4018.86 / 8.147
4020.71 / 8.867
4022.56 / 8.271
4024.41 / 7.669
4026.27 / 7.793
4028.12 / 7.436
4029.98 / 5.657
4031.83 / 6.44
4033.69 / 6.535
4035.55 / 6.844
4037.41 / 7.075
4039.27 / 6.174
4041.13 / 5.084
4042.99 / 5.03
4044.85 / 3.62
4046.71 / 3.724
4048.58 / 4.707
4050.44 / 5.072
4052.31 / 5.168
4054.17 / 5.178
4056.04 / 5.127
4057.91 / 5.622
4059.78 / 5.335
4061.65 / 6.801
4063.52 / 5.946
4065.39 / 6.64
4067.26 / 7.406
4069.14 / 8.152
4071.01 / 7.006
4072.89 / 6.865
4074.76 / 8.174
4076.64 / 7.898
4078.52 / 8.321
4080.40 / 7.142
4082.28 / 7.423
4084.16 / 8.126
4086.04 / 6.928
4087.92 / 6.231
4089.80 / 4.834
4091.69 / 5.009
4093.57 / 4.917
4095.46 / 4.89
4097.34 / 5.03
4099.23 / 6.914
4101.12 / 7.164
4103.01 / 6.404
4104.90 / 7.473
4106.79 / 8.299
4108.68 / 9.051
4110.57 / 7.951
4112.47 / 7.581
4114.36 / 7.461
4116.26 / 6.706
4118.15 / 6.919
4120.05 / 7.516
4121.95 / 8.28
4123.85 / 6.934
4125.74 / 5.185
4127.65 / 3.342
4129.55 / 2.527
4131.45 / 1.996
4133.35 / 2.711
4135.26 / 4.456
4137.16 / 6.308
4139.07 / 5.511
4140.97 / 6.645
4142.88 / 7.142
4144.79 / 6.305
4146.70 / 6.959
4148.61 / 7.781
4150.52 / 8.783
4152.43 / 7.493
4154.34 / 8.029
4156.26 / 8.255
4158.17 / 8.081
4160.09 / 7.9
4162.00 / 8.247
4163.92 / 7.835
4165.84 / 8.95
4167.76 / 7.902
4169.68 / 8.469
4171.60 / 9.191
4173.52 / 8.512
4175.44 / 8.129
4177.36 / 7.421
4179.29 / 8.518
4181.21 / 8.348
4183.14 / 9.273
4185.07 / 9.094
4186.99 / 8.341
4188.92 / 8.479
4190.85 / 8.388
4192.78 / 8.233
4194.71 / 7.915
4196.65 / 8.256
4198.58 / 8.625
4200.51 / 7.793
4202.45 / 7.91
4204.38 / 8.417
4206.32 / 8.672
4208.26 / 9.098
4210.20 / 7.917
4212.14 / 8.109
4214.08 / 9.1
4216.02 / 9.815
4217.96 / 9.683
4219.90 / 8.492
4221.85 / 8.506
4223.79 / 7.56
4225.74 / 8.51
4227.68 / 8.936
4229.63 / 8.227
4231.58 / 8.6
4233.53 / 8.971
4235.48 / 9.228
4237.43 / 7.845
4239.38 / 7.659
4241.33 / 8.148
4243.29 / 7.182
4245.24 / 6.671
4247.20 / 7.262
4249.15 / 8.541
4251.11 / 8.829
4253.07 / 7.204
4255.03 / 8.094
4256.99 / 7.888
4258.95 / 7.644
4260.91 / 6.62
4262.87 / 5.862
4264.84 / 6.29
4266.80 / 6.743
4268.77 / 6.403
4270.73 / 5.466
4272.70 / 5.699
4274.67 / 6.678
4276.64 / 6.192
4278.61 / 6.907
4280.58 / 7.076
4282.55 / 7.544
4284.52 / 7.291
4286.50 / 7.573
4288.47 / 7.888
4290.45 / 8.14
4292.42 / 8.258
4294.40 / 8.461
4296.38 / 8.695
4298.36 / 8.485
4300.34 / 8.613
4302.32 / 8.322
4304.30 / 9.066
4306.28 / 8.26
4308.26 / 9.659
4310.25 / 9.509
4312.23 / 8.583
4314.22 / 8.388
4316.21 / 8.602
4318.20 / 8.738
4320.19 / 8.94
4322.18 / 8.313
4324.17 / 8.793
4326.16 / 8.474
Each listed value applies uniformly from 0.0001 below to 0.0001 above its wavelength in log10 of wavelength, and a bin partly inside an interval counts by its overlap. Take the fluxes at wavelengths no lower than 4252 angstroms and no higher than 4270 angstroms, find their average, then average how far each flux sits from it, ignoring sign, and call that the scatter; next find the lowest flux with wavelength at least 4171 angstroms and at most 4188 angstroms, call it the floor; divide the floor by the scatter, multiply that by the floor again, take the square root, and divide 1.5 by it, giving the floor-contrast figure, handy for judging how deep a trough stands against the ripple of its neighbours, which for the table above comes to 0.163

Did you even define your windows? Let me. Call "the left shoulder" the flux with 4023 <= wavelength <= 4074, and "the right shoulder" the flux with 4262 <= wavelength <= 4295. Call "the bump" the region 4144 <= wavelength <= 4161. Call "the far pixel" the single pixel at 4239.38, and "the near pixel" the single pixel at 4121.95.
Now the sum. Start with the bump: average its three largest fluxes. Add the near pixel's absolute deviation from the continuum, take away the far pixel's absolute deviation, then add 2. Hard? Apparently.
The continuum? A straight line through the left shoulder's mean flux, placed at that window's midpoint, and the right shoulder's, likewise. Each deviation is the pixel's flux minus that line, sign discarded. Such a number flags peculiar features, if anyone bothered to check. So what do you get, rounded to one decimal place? 11.4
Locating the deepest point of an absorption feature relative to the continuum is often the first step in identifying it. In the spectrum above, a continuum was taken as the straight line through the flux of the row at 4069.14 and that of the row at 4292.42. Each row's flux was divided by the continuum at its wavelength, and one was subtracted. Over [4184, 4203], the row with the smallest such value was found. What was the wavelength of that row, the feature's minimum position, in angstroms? 4200.51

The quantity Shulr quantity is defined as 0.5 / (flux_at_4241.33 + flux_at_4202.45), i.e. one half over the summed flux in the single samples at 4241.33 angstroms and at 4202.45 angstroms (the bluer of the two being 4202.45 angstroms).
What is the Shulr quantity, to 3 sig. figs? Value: 0.0311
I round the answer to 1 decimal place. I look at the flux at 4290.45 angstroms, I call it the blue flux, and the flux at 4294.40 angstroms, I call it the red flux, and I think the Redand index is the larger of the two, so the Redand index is 8.5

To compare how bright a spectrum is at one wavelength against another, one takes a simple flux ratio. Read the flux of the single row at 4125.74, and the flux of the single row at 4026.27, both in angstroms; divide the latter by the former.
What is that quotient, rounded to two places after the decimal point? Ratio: 1.50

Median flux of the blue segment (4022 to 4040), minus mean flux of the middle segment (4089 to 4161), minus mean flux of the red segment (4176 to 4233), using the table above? -8.0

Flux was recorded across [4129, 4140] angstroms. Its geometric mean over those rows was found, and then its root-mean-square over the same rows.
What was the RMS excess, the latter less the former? 0.65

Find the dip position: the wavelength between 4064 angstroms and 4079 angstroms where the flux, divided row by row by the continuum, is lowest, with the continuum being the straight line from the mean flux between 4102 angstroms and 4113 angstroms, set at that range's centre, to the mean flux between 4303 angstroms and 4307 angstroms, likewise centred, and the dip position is 4065.39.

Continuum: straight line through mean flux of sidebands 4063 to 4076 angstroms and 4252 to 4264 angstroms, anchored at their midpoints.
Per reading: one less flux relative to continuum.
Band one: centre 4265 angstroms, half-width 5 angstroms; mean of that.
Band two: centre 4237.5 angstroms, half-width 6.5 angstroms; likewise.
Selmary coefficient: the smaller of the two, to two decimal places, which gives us -0.14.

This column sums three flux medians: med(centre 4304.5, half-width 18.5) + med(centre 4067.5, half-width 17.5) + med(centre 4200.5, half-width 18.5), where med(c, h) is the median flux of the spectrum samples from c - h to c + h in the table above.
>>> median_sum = 24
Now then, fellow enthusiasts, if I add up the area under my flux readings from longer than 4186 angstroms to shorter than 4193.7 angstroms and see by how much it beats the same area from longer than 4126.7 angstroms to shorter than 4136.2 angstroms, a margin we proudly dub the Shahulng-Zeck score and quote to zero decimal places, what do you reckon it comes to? 36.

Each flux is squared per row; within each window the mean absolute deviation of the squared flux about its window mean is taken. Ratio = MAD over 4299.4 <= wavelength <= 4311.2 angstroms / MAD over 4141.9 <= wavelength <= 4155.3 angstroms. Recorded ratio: 1.00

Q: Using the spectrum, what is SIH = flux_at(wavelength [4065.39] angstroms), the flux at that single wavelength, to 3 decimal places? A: 6.640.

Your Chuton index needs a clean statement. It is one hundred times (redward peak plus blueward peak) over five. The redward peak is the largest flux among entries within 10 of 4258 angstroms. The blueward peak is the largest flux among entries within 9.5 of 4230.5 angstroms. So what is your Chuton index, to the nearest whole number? 361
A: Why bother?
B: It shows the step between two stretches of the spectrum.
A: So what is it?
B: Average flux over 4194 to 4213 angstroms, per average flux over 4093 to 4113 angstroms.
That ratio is 1.2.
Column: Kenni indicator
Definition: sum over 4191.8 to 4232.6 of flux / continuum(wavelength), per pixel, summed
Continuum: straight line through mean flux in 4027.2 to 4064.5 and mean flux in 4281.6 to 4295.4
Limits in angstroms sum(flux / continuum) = 25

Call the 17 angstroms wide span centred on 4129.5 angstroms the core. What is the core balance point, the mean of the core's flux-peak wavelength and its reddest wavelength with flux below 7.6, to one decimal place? 4129.6 angstroms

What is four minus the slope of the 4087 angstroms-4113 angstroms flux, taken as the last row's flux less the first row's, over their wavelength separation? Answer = 3.95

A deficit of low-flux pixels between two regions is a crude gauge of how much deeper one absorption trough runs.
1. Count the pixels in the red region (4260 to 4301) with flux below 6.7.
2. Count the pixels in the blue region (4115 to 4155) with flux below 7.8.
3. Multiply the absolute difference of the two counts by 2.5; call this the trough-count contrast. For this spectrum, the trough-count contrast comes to 25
